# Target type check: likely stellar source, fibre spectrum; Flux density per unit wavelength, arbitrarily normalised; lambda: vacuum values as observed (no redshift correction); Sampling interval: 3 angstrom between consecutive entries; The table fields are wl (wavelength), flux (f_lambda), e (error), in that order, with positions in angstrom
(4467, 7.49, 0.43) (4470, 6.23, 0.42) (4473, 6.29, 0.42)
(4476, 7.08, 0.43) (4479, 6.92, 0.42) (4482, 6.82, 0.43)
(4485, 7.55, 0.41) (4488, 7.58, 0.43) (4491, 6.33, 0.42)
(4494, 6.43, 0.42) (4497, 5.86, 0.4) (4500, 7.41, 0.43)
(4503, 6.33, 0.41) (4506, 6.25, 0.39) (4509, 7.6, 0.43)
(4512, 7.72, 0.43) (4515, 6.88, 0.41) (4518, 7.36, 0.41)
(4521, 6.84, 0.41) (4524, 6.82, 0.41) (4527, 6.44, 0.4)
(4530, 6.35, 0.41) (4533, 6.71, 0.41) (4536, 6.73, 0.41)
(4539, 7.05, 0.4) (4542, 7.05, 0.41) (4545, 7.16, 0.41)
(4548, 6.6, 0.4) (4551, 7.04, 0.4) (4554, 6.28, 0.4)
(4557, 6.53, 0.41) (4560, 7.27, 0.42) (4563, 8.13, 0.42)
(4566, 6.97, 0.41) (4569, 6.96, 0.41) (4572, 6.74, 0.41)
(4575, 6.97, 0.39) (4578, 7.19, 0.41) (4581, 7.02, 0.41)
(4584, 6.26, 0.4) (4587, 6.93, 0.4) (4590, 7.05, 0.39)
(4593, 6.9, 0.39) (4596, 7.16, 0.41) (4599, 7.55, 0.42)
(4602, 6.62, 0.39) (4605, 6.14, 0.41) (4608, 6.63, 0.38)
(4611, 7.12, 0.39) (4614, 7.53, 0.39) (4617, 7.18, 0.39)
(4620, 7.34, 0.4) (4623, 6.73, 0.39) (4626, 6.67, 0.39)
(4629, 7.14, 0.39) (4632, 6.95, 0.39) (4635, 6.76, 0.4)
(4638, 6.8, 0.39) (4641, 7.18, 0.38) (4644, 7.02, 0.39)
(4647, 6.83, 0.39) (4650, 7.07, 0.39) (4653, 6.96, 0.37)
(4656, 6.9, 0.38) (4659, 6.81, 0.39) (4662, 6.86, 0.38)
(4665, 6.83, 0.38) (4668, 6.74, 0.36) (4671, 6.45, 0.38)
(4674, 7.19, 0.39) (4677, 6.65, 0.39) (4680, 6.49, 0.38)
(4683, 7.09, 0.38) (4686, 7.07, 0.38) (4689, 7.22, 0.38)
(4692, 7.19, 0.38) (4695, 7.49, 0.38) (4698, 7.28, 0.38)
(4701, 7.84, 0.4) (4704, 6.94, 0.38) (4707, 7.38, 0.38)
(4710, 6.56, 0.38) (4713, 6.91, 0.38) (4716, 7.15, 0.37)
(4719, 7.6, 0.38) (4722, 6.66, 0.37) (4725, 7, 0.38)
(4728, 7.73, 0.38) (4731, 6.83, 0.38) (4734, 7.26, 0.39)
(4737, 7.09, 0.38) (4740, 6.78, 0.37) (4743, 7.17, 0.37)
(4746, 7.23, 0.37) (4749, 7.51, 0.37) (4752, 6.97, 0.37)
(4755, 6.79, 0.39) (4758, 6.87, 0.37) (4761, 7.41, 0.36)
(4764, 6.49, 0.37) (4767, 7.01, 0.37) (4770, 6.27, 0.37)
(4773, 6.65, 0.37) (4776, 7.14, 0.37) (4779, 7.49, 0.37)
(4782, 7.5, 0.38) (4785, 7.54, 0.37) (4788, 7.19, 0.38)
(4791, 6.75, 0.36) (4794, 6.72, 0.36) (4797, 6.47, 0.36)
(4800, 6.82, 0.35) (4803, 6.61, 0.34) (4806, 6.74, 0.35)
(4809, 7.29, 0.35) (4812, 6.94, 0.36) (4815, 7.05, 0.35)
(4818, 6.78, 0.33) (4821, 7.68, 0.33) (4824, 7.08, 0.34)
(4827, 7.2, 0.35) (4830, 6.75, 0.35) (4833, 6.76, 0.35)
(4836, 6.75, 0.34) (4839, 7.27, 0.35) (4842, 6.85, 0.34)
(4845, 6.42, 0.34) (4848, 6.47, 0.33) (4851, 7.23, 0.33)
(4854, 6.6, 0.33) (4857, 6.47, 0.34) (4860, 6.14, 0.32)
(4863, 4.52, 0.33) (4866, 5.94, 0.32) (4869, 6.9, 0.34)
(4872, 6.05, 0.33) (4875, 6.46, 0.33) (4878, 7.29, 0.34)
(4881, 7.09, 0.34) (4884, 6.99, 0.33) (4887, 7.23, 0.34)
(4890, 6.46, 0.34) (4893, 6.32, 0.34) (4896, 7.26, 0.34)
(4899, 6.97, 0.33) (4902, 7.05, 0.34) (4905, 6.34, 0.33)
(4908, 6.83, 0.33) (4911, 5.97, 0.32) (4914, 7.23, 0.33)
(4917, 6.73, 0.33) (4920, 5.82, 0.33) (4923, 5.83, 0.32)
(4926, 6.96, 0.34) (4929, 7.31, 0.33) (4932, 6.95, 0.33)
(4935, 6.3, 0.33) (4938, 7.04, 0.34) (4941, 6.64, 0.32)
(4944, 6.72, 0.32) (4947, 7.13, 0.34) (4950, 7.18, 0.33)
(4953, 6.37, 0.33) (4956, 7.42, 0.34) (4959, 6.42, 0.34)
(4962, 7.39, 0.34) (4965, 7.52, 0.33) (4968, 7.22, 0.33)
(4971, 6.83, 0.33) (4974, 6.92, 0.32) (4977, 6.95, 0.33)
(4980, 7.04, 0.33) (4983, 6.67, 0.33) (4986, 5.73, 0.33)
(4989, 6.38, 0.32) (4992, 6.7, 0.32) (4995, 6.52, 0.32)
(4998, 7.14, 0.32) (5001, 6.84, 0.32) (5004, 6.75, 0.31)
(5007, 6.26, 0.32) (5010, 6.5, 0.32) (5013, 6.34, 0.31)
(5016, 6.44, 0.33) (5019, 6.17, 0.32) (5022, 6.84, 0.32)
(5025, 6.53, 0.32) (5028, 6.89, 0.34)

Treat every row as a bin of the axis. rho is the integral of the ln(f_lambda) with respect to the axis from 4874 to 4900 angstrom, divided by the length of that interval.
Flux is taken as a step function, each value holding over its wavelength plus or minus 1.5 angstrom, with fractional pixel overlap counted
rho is 1.93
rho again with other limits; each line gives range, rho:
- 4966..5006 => 1.91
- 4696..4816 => 1.95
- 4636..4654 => 1.94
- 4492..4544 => 1.92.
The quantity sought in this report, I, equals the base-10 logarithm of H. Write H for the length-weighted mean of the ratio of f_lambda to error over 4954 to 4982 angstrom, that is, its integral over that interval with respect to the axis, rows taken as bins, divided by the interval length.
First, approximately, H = 21.3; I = 1.33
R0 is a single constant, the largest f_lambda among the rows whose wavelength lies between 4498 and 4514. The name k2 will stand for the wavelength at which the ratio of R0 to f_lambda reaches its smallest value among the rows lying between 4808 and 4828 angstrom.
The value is 4821 angstrom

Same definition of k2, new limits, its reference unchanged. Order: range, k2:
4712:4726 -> 4719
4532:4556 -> 4545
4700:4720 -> 4701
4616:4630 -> 4620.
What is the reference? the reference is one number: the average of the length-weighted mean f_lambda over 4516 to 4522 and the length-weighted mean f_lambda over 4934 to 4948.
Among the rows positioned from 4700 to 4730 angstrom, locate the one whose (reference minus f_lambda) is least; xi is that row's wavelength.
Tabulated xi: 4701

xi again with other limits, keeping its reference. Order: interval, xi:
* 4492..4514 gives 4512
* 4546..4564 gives 4563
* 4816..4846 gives 4821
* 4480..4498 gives 4488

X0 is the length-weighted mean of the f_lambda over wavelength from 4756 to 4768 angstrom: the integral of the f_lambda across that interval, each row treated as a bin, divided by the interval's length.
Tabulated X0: 6.94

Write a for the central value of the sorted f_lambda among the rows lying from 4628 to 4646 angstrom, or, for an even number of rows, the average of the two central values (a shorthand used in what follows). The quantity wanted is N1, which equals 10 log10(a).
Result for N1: 8.44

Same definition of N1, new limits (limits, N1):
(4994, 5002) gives 8.35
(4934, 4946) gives 8.25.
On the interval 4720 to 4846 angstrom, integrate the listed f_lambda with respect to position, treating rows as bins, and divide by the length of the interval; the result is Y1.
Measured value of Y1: 6.99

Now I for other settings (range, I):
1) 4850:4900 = 1.29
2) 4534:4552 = 1.23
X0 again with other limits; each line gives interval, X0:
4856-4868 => 5.79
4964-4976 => 7.10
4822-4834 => 6.99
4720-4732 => 7.09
